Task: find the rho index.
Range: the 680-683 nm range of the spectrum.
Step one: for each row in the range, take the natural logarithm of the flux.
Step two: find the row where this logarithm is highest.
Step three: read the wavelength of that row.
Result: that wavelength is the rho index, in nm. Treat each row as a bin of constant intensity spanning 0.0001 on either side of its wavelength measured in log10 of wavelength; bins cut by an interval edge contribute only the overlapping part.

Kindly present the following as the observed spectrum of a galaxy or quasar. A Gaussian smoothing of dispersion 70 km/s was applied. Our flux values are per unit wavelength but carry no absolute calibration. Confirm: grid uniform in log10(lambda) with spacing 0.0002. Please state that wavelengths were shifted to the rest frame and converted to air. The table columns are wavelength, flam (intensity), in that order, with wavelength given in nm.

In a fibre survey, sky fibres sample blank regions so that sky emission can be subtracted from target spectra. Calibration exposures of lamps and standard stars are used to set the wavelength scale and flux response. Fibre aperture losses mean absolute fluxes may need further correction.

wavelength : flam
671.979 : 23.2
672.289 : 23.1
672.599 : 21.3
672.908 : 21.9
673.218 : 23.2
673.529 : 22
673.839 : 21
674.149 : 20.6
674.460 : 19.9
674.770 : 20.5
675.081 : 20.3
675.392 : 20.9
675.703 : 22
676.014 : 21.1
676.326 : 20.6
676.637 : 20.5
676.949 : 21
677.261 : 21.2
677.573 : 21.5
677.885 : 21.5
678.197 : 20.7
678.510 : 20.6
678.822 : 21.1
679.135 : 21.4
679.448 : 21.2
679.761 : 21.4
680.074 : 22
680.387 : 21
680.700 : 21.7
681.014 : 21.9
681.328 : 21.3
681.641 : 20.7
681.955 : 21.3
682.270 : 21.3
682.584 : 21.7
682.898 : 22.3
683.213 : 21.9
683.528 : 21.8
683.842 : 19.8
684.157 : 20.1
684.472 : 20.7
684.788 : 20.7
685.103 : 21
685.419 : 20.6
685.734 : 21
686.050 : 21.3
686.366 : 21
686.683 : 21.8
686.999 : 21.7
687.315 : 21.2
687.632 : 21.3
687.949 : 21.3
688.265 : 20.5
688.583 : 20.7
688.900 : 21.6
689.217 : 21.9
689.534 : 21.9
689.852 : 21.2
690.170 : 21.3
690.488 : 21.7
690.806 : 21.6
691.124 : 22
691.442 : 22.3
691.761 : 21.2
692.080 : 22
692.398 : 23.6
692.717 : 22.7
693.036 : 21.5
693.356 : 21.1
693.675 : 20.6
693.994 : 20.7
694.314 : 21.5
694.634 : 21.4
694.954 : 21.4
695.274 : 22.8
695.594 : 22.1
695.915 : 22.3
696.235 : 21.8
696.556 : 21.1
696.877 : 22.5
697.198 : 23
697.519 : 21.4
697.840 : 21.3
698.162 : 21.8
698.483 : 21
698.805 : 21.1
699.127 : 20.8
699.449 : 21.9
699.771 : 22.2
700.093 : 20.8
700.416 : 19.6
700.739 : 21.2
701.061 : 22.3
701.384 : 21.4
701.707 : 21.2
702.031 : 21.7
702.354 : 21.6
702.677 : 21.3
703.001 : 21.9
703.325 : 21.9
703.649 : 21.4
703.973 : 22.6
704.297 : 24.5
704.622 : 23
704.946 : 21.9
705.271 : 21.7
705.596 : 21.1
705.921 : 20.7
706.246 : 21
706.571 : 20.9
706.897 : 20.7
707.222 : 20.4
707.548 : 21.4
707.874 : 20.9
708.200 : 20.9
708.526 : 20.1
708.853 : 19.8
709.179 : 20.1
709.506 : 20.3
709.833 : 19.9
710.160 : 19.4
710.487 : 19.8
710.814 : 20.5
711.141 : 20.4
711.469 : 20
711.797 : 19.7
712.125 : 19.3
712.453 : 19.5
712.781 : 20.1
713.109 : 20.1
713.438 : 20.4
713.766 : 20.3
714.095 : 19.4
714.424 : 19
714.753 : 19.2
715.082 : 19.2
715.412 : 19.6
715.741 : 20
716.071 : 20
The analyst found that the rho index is 682.898 nm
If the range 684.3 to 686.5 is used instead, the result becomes 686.050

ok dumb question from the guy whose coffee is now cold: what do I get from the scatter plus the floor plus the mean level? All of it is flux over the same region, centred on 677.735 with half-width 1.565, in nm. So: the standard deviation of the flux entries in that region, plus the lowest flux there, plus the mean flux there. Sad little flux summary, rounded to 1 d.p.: 41.9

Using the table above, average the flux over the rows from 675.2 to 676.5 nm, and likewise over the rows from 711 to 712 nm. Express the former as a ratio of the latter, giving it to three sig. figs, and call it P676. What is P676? 1.06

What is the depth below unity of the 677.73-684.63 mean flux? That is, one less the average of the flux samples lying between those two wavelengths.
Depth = -20.2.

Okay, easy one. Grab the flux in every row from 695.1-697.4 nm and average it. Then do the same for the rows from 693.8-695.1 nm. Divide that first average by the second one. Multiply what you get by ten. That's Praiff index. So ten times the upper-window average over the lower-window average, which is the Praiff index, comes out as 10.46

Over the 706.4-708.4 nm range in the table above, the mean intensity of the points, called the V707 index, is 20.9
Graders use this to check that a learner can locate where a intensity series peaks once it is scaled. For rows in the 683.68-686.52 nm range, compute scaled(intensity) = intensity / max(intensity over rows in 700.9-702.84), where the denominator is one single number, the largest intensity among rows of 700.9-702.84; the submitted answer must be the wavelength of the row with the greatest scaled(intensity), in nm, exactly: 686.050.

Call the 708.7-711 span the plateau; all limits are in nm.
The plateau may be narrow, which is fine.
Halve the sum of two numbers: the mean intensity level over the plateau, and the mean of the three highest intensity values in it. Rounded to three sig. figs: 20.1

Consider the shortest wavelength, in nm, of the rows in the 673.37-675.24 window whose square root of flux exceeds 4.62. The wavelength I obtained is 673.529 nm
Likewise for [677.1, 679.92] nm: 677.573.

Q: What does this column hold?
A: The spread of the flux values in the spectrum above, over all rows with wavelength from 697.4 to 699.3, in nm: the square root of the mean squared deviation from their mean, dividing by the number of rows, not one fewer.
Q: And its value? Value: 0.32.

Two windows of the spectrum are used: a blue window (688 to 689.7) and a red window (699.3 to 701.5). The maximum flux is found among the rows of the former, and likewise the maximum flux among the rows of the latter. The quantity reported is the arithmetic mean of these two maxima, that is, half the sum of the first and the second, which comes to 22.1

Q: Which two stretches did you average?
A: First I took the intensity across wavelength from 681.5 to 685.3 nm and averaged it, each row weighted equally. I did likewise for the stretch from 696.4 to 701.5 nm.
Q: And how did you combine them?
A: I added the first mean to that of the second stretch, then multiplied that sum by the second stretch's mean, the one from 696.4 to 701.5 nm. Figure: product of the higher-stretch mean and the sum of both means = 914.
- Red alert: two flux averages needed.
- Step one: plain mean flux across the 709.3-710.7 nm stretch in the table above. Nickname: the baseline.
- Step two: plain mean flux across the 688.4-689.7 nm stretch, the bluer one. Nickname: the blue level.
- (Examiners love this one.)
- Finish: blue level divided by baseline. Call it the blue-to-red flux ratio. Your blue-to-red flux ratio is 1.08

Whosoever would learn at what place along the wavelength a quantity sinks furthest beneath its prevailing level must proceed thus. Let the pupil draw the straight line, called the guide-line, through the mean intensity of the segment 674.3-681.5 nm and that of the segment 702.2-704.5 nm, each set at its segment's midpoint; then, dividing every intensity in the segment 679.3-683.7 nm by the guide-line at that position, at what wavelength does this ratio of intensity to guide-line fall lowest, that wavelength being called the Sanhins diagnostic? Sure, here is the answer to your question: 681.641 nm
